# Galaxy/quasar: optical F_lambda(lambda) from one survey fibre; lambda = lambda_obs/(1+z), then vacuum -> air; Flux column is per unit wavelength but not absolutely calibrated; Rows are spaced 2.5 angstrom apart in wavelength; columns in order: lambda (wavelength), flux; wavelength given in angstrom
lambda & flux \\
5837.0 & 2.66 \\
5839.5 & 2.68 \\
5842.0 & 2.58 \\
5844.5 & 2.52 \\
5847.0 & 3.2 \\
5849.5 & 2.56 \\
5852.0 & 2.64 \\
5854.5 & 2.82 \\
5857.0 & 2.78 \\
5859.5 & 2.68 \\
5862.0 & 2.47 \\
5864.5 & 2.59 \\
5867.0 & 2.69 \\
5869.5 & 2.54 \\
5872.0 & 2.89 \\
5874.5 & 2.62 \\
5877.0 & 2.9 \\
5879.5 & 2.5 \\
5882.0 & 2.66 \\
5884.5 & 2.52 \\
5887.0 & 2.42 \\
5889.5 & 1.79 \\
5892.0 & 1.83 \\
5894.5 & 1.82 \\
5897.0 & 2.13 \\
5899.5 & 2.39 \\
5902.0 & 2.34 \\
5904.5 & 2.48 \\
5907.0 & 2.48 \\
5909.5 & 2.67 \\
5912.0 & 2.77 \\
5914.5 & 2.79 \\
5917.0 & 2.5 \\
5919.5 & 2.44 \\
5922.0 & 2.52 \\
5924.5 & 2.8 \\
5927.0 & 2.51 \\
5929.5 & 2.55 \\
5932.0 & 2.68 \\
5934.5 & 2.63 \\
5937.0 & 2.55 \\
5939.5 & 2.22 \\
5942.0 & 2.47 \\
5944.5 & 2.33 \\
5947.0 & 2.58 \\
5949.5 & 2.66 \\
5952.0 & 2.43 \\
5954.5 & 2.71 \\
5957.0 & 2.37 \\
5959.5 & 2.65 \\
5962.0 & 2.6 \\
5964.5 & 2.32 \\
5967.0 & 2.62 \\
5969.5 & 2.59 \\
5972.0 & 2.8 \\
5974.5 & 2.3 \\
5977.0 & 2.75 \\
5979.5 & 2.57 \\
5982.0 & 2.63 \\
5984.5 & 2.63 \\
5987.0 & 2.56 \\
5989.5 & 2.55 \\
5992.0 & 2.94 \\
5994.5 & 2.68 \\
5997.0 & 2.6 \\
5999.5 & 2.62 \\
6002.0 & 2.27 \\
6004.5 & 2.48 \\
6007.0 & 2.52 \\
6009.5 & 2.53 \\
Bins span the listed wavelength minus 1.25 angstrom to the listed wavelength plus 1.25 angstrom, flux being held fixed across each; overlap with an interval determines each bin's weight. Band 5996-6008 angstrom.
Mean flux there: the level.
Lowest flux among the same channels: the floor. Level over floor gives 1.10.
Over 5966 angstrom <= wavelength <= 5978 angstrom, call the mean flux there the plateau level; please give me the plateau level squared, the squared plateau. 6.8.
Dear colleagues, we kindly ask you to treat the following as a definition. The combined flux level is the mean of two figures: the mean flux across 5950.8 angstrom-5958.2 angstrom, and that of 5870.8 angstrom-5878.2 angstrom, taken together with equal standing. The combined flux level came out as 2.65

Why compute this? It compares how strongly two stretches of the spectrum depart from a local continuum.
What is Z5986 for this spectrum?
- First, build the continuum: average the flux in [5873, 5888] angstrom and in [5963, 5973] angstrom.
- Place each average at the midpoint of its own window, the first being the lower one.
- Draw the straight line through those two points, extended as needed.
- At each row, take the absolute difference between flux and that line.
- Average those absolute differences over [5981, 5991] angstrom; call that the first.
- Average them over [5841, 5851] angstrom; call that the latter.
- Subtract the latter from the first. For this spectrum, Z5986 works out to -0.15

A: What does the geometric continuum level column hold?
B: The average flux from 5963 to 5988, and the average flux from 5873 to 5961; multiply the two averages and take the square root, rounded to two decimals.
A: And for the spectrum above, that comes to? 2.53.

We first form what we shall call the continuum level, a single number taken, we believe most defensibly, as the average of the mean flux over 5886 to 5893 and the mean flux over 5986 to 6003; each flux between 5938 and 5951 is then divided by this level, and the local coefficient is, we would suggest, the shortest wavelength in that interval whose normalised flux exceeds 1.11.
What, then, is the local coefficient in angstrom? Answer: 5947.0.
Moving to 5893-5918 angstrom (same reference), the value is 5909.5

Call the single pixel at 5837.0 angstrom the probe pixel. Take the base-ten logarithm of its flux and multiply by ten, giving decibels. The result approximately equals 4.2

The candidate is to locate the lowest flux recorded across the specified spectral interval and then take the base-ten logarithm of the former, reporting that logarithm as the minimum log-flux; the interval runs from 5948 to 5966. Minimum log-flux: 0.365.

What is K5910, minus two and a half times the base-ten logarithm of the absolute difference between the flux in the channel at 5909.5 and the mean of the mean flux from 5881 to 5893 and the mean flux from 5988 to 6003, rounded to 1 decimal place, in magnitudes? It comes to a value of 1.5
